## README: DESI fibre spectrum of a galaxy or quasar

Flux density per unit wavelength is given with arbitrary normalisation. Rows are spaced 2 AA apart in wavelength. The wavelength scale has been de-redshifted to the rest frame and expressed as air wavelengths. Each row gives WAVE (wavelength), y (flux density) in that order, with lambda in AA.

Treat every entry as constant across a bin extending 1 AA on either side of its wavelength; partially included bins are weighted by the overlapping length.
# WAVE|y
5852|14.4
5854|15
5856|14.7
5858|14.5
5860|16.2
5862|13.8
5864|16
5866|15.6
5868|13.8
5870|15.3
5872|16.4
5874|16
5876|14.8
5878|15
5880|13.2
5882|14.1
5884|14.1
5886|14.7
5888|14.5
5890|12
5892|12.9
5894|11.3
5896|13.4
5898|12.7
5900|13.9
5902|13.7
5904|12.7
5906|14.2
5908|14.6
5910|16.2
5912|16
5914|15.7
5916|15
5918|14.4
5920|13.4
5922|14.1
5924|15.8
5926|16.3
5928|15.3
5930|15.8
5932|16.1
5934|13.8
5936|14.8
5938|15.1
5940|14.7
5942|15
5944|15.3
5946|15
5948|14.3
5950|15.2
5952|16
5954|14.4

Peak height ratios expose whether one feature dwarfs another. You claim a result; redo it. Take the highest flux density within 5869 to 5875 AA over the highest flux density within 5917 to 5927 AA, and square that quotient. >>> 1.01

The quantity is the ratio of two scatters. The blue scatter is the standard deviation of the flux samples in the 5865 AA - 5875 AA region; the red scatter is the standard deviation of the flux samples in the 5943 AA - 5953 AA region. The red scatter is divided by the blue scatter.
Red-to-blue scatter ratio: 0.6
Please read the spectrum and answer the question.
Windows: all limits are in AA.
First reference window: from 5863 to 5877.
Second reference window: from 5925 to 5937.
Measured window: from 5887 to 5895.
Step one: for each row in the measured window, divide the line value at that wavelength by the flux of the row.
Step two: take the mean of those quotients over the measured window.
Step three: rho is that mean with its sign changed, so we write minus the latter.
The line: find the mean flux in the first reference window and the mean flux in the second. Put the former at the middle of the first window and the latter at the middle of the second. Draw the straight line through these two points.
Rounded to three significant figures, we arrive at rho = -1.22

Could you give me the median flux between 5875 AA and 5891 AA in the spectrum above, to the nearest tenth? 14.3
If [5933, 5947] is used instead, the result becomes 15.0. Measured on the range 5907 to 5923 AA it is 14.8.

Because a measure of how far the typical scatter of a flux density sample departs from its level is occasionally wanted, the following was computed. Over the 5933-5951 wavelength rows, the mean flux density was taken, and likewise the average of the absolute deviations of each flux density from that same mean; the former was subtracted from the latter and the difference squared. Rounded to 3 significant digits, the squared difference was 209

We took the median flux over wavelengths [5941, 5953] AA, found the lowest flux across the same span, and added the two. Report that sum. 29.4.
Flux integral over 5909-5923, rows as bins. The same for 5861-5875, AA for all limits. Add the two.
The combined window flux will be 423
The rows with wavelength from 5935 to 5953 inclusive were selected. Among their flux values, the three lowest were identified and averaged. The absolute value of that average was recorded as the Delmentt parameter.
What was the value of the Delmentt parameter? 14.6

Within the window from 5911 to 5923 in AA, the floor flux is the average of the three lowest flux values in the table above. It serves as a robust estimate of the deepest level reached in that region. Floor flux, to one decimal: 14.0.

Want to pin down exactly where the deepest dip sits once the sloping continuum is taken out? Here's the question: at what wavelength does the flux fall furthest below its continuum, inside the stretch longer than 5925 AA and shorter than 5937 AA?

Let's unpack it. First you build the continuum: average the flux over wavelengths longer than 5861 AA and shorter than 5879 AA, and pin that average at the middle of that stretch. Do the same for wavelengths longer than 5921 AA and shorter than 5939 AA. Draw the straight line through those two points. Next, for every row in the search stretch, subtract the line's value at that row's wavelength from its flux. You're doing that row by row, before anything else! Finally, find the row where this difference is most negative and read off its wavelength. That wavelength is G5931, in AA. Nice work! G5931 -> 5934 AA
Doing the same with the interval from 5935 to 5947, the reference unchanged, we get 5940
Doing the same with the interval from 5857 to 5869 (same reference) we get 5868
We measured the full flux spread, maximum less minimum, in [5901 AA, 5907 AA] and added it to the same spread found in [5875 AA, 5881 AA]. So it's 3.3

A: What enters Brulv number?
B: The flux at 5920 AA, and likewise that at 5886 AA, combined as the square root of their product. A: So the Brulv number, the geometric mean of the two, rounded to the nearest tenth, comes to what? 14.0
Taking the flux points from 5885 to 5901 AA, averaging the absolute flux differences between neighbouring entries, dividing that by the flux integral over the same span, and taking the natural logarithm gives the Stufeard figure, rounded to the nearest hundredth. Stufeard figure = -5.08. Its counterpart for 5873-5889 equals -5.81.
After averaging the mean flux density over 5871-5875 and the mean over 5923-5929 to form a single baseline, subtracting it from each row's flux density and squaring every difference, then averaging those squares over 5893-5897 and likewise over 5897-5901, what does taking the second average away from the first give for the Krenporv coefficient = 6.8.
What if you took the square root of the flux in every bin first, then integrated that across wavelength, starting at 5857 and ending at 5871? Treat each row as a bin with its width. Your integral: 54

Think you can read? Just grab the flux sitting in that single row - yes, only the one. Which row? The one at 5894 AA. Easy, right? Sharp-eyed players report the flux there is 11.3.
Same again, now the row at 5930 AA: 15.8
